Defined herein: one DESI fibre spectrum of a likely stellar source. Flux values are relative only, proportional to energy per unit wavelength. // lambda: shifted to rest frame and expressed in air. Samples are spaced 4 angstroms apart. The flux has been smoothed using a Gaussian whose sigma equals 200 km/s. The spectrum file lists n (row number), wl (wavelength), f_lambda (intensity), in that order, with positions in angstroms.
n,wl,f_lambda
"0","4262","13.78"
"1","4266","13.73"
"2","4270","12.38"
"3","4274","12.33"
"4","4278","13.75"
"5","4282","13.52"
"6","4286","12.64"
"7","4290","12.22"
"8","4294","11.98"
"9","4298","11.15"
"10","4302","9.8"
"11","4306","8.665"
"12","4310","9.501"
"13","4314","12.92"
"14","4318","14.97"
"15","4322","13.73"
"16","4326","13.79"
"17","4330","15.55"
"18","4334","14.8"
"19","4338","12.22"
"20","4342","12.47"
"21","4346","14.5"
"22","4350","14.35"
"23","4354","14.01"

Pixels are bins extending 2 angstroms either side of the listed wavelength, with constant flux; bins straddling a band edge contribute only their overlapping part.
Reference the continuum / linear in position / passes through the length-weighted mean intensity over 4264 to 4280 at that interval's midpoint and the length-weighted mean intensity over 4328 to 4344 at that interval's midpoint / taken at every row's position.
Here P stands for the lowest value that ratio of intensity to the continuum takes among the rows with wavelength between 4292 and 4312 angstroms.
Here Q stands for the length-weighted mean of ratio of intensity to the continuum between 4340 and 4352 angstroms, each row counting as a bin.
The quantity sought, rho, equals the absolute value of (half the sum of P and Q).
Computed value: 0.82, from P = 0.65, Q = 0.993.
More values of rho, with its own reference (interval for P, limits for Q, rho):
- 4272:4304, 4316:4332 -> 0.90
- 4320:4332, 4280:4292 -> 0.99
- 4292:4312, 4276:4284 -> 0.84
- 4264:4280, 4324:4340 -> 0.99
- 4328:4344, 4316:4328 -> 0.96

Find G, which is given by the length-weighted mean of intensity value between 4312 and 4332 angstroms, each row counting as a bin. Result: 14.2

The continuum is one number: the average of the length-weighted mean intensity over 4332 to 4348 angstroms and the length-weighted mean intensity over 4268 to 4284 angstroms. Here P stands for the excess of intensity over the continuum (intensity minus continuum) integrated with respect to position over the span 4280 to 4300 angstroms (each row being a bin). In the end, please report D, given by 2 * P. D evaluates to -38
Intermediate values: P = -19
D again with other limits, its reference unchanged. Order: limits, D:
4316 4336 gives 53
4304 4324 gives -52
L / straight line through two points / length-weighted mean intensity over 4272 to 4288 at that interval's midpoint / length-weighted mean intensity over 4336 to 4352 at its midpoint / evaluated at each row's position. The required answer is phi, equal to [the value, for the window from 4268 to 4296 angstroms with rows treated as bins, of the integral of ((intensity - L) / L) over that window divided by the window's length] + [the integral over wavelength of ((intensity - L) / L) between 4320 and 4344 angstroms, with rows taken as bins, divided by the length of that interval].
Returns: 0.004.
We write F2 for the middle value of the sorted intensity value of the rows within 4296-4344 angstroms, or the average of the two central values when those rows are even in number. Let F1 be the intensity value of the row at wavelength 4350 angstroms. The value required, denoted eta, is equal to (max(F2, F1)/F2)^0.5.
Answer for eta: 1.06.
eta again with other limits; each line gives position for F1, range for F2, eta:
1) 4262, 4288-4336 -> 1.05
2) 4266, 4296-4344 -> 1.04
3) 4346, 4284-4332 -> 1.08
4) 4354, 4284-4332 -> 1.06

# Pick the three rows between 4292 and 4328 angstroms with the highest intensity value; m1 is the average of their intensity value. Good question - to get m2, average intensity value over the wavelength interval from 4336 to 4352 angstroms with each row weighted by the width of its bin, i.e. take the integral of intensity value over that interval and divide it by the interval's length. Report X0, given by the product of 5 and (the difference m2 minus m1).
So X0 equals -4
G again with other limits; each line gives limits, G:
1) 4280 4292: 12.8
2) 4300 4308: 9.2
